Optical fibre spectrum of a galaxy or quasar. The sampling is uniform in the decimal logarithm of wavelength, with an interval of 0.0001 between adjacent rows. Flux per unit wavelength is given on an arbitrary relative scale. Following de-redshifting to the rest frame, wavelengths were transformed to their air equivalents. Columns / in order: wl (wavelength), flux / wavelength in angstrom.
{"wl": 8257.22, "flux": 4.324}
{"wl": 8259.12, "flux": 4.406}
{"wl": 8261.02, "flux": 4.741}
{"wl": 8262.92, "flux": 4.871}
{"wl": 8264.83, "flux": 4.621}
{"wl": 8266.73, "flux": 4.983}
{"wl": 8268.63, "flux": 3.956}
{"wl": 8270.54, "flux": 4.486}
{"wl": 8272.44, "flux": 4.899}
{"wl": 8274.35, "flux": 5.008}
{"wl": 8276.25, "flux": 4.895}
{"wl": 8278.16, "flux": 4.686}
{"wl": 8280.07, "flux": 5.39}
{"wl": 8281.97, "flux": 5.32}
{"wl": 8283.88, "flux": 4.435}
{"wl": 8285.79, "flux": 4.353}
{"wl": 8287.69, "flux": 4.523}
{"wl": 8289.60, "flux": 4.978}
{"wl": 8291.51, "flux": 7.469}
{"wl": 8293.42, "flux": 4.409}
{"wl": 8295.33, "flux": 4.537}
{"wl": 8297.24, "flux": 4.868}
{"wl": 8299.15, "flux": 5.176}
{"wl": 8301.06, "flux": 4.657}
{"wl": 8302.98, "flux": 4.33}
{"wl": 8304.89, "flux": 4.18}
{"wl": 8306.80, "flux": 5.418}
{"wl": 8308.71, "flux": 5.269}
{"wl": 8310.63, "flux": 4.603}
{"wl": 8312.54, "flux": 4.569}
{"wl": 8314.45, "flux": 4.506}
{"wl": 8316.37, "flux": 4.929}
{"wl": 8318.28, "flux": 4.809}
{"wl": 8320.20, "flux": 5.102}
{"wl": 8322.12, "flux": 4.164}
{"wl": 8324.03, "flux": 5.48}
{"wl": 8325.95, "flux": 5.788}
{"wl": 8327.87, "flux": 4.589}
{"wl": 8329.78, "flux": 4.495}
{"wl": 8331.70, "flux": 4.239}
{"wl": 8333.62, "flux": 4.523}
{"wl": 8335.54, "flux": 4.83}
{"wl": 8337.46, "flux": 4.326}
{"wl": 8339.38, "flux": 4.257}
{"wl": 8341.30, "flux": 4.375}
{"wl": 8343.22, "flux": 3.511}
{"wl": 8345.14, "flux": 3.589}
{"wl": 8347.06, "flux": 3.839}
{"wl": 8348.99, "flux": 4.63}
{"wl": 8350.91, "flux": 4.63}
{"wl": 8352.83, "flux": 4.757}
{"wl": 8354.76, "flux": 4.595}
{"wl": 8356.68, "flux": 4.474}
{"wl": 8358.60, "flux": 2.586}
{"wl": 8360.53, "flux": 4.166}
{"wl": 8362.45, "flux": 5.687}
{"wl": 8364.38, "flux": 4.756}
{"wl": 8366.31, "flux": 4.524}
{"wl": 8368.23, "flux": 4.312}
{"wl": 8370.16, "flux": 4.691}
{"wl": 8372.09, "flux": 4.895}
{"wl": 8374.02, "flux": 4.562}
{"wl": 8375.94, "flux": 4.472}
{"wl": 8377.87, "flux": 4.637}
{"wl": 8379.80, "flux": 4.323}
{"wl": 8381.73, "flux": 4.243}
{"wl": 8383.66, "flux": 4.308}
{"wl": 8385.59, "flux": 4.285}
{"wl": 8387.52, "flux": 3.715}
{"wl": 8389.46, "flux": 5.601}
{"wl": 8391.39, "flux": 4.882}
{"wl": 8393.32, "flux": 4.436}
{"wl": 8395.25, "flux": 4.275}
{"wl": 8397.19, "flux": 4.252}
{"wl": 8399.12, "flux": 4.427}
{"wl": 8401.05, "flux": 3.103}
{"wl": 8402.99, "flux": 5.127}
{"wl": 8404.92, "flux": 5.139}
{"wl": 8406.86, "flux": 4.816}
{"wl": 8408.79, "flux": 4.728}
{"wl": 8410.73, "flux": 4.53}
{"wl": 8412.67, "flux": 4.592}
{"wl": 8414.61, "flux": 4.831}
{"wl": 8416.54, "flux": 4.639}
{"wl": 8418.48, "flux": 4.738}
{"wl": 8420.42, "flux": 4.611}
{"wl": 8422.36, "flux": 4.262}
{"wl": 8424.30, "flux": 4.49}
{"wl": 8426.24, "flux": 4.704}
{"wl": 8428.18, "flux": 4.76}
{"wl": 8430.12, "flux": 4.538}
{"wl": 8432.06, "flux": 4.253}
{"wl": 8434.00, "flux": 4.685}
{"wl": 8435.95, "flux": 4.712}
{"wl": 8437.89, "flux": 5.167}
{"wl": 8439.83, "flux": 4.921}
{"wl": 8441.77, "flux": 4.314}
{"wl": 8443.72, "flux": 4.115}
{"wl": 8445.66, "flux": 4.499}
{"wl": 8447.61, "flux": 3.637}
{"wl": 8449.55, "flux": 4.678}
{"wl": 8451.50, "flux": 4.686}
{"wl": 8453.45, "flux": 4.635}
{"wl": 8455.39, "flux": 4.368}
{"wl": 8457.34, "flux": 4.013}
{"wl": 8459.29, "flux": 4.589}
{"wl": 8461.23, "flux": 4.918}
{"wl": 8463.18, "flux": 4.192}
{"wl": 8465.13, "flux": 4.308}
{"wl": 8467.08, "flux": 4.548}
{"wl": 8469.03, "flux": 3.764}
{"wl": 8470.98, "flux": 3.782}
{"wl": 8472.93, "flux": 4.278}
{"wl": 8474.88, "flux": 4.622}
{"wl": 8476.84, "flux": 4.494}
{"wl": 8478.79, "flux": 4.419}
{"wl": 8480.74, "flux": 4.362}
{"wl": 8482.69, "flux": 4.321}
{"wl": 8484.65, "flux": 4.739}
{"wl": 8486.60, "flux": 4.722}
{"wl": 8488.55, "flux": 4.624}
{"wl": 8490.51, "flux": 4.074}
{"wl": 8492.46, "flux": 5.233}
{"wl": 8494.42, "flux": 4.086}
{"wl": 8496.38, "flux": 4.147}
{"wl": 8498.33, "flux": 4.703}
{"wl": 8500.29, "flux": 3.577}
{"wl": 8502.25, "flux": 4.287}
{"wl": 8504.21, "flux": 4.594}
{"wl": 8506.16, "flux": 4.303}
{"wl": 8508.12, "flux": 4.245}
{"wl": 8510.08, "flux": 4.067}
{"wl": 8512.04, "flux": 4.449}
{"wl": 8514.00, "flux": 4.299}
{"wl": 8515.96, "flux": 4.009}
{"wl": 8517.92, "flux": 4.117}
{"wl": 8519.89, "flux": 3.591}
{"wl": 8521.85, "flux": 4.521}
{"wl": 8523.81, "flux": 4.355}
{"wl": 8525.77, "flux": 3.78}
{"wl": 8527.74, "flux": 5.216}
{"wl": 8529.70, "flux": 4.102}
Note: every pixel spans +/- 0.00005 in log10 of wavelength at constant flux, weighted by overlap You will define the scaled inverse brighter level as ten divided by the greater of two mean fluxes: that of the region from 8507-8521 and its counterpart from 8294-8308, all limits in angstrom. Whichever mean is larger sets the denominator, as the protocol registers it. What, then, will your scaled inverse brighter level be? 2.11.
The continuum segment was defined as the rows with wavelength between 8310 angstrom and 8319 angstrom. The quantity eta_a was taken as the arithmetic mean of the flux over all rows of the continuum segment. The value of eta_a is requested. 4.7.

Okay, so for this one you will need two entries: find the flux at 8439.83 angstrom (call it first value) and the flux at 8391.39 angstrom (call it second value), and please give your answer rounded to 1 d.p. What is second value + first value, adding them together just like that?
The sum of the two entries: 9.8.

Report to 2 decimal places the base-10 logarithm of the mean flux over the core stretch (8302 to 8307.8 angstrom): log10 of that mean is 0.67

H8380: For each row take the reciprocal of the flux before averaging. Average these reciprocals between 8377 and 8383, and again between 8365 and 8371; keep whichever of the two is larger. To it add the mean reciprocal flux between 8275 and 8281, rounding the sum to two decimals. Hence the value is 0.43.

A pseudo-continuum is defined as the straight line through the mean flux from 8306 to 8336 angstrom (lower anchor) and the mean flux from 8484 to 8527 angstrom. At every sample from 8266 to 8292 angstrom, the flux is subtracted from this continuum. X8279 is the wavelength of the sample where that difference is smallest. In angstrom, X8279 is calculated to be 8291.51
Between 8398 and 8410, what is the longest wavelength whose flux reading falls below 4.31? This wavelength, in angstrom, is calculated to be 8401.05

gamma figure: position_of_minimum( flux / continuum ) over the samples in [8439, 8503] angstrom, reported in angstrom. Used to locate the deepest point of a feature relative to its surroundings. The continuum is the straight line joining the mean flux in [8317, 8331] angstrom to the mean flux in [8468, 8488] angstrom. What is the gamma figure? 8447.61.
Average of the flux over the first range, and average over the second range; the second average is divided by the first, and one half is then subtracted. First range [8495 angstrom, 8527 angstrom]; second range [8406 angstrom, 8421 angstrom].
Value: 0.62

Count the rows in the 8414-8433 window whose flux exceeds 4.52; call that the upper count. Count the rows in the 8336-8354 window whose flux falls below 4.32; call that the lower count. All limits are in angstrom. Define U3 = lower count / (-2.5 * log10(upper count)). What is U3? -1.9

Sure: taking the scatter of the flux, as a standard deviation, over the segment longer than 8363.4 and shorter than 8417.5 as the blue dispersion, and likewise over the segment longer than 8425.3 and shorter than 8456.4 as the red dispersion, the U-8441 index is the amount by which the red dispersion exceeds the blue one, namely -0.10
